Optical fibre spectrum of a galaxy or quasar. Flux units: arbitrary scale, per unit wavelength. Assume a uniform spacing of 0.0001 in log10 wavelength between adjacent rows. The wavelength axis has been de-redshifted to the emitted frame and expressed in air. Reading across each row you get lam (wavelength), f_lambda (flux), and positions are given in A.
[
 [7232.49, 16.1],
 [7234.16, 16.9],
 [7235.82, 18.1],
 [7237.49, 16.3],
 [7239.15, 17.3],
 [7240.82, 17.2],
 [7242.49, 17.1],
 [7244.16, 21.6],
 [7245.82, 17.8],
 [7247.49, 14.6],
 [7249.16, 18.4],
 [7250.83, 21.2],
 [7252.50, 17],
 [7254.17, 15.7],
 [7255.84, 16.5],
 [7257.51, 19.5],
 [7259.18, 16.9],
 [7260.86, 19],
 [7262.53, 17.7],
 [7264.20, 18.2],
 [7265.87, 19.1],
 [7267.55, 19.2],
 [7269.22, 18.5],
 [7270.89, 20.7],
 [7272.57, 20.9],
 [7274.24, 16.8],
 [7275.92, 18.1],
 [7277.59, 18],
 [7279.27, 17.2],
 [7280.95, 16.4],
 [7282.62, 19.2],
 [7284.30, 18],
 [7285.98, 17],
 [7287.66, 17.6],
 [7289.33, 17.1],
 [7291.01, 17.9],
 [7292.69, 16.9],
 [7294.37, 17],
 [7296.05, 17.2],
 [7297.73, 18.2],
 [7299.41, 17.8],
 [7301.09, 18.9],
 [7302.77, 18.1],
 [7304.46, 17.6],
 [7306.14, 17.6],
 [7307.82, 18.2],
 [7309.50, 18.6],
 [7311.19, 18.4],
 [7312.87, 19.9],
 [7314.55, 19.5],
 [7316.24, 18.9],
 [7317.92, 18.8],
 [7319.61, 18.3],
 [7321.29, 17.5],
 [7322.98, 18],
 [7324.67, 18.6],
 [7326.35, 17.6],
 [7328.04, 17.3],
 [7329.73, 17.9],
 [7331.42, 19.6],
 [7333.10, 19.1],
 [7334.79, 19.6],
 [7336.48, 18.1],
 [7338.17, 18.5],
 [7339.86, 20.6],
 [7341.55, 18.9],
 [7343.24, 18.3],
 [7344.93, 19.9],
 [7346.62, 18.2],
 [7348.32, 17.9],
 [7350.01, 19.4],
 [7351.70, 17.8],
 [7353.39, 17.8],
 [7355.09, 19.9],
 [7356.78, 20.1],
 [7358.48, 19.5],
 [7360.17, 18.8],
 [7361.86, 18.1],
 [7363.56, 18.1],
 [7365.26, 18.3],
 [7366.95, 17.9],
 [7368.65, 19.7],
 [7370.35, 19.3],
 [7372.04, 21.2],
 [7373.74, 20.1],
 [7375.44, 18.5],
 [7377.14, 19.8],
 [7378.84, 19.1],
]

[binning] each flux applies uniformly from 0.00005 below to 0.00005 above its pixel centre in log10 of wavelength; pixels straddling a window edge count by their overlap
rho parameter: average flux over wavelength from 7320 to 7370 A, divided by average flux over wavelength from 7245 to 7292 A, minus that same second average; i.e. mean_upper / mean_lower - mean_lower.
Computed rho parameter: -17.0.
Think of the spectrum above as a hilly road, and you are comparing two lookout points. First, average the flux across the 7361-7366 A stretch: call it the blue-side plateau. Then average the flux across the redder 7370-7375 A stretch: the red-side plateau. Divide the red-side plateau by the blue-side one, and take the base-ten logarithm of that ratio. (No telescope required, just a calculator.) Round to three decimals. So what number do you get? 0.046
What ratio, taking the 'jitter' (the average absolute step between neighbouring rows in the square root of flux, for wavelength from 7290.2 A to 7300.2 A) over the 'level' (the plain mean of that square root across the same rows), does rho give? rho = 0.015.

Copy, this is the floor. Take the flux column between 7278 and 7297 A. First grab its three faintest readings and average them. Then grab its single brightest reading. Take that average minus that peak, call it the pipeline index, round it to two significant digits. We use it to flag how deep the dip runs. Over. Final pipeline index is -2.4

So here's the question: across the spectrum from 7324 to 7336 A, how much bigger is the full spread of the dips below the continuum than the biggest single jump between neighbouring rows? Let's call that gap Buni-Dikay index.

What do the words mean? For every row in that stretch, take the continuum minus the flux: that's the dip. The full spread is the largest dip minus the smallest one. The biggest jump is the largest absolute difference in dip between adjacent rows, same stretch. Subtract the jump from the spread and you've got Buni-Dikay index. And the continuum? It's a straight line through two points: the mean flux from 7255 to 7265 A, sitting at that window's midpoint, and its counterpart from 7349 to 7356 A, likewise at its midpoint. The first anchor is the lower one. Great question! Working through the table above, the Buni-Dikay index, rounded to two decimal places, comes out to 0.59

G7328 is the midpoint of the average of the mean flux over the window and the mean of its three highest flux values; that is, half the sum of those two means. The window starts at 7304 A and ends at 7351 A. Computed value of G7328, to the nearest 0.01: 19.37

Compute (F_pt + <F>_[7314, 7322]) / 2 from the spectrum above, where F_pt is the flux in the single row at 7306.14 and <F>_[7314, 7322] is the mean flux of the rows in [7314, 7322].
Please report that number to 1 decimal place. 18.1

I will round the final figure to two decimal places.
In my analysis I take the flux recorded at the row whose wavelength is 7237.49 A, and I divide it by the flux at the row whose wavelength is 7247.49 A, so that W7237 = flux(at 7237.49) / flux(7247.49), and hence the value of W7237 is 1.12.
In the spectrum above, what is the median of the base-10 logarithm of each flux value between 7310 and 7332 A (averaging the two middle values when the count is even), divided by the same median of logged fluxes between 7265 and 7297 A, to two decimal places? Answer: 1.01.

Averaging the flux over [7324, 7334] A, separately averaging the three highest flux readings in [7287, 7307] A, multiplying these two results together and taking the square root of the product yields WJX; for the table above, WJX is 18.4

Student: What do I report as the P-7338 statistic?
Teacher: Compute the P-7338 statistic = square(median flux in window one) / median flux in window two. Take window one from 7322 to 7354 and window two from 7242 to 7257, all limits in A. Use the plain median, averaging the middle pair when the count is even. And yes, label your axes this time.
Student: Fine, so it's 19.6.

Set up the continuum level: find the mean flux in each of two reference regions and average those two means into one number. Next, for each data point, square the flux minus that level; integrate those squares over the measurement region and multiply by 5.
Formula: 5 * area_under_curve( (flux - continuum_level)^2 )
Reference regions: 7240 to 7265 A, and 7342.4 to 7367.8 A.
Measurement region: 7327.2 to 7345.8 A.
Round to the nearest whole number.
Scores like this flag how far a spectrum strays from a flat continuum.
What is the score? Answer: 116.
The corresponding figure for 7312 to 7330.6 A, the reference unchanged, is 60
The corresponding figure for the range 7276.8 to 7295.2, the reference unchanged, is 108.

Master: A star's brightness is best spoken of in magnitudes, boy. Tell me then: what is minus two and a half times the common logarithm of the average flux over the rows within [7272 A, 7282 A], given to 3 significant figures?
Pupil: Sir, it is -3.13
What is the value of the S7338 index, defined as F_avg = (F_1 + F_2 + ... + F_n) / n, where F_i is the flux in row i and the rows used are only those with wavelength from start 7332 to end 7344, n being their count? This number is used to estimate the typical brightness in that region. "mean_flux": 19.0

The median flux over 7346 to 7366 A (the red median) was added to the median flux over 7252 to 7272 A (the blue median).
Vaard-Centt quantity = 36.6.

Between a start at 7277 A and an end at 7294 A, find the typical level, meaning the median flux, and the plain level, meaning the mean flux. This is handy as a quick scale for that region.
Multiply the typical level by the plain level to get 305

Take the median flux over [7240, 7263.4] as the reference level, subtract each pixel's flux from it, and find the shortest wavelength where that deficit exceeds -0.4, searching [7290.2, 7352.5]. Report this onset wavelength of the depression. 7292.69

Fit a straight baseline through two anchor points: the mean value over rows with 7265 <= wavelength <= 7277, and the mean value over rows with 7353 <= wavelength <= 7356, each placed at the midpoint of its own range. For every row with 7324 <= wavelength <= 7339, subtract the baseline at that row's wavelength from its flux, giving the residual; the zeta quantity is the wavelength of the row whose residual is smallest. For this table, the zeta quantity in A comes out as 7328.04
